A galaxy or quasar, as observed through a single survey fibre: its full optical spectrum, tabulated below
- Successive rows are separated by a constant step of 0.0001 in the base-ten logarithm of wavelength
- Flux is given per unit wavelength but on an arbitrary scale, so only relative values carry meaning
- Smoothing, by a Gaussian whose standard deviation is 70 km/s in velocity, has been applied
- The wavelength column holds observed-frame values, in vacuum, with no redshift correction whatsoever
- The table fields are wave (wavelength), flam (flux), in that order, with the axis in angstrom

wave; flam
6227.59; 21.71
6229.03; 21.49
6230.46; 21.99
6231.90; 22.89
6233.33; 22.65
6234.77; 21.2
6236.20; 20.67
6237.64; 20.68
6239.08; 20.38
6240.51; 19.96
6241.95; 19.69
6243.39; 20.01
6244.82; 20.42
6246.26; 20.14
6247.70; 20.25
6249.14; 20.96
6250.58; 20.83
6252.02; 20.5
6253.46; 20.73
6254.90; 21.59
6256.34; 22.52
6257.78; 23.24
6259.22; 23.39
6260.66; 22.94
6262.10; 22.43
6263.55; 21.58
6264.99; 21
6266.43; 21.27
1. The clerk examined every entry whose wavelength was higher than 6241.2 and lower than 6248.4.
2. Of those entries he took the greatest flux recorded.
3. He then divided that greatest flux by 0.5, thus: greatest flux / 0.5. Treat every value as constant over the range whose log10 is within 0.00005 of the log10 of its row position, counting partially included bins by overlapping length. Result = 40.8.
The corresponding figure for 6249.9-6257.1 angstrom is 45.0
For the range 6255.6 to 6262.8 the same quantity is 46.8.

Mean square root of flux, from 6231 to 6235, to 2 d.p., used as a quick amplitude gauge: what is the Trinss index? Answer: 4.72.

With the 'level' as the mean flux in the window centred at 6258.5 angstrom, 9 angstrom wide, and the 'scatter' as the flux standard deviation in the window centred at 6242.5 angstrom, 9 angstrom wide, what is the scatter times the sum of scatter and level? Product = 6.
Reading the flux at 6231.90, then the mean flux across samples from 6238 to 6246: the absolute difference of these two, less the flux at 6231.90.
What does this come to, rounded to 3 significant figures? -20.1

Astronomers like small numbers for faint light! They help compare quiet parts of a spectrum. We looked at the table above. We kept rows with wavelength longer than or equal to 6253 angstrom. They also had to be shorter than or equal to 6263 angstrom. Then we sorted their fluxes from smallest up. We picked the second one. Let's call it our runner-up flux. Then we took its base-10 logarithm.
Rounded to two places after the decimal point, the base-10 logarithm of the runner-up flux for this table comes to 1.33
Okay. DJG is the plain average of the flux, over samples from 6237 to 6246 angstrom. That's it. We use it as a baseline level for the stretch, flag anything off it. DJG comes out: 20.2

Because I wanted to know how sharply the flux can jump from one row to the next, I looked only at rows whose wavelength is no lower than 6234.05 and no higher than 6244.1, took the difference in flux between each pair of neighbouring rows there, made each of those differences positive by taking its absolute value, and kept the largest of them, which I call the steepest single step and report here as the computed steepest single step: 0.53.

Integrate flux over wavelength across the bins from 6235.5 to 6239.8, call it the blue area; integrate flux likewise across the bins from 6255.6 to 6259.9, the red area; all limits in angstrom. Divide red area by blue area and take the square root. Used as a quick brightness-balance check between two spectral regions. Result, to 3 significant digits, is 1.06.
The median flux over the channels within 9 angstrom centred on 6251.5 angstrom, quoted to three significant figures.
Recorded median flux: 20.8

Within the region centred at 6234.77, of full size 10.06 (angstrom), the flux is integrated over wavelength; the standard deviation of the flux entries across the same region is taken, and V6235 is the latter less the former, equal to -215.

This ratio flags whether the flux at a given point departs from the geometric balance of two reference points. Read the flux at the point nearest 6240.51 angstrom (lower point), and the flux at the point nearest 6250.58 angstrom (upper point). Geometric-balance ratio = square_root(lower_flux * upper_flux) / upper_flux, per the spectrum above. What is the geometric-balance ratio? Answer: 0.98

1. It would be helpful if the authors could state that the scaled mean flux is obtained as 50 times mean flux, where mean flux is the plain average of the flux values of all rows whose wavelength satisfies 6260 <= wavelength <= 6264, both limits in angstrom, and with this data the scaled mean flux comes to 1116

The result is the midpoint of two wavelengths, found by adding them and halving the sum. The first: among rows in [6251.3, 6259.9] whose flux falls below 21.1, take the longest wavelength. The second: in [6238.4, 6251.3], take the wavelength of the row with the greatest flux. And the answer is 6251.3 angstrom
